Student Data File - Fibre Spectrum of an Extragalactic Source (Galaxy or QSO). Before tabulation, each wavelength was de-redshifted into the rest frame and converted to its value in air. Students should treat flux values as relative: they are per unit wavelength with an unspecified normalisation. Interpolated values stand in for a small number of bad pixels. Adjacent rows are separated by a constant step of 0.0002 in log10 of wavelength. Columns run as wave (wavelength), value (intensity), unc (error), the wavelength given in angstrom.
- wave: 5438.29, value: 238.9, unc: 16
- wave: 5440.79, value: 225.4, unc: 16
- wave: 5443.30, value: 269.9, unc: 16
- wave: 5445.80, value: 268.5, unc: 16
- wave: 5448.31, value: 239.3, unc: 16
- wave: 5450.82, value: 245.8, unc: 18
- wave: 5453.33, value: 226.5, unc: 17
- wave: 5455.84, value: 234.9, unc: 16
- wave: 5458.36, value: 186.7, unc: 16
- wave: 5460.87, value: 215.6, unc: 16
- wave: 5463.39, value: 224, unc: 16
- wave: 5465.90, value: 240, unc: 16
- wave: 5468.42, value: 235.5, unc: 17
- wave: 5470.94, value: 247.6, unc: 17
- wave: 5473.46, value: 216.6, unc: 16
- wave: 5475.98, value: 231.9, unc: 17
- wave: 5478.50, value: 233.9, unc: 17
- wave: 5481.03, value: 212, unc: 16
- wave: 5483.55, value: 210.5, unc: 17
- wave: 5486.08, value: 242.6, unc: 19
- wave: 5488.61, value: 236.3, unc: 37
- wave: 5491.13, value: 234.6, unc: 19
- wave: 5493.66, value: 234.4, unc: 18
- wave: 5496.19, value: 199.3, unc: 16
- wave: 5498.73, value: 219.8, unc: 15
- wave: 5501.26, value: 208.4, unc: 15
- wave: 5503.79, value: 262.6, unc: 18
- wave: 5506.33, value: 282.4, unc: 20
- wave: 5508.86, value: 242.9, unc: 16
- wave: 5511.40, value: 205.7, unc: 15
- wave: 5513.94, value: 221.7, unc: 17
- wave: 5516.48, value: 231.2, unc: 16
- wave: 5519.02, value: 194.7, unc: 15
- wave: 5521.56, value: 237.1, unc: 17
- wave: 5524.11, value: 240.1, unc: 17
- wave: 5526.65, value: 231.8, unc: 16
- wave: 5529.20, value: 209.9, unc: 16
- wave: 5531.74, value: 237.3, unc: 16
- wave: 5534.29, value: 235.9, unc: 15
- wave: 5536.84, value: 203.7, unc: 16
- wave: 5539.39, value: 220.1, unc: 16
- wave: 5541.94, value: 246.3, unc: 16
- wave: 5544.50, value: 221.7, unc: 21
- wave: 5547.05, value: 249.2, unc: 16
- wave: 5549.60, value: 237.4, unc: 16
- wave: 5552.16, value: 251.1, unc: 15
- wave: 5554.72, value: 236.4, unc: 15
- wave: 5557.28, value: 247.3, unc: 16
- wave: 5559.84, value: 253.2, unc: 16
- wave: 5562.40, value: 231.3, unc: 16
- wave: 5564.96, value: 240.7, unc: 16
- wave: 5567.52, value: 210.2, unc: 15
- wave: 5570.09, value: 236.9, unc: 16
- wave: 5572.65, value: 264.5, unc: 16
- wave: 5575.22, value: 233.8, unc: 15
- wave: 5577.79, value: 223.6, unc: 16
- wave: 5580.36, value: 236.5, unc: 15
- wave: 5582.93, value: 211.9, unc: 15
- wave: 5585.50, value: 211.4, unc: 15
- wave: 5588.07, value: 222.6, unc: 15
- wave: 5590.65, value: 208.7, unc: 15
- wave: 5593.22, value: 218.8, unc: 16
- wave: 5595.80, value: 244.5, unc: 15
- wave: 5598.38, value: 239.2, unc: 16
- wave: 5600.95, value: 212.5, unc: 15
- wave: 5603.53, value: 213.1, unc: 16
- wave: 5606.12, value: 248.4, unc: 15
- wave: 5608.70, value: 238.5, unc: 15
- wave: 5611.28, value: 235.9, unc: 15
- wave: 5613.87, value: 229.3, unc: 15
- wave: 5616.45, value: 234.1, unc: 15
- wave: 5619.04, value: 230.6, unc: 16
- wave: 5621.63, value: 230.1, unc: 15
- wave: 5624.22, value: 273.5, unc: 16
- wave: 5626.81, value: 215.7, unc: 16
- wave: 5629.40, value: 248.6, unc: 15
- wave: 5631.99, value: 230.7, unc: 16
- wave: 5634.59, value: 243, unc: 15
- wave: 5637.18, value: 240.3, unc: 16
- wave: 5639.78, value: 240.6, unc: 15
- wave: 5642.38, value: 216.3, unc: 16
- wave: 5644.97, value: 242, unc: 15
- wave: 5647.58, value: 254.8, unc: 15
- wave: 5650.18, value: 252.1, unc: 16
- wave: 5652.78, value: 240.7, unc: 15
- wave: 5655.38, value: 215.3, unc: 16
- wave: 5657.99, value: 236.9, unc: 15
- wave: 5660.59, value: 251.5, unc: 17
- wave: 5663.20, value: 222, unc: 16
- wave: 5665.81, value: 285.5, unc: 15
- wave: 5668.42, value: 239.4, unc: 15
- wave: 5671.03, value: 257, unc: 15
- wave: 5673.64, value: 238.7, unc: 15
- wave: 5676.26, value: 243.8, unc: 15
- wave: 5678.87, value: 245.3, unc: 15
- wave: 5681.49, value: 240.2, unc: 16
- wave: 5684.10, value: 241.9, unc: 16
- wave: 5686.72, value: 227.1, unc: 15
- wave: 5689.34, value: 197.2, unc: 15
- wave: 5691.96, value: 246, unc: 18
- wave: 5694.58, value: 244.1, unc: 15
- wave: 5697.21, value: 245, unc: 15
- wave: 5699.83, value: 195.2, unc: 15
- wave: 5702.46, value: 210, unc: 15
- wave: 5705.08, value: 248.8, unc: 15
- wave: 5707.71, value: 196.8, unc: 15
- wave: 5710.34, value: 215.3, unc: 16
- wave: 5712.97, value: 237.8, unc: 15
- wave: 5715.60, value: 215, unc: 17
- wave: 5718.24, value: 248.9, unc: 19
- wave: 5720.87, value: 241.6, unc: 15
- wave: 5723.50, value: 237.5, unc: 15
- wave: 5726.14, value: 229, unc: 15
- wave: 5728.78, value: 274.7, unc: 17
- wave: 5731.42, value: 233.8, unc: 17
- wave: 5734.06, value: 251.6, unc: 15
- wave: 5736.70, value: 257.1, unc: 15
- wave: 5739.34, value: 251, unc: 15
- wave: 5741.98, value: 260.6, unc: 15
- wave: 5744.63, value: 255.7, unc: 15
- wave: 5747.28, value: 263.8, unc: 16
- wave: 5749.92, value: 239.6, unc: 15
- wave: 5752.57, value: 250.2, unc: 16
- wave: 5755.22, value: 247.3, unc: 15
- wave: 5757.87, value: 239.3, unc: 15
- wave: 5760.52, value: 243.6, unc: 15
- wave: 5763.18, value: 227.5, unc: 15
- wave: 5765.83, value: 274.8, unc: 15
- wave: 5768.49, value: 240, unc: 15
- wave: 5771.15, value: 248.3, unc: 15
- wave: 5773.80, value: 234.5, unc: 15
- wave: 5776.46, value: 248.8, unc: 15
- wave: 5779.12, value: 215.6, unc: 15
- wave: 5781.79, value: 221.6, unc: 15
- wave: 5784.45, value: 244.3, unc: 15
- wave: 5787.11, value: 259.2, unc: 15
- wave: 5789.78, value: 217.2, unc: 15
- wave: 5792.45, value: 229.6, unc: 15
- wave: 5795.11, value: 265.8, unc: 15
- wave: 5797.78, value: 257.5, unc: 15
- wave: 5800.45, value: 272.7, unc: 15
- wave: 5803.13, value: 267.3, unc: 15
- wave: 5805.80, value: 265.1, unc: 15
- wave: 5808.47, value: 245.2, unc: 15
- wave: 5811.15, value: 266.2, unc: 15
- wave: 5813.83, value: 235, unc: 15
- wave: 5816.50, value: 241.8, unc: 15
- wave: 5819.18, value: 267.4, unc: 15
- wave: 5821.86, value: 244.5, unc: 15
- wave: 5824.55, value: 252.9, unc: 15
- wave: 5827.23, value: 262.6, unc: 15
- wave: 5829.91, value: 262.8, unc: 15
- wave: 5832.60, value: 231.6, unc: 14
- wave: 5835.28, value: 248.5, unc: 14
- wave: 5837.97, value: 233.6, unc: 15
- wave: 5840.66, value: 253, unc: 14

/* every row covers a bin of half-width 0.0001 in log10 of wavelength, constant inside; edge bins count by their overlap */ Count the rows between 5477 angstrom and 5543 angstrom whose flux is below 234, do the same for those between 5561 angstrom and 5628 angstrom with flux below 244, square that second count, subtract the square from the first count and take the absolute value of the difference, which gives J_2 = 470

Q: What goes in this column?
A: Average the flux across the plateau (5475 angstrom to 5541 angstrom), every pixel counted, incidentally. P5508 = 228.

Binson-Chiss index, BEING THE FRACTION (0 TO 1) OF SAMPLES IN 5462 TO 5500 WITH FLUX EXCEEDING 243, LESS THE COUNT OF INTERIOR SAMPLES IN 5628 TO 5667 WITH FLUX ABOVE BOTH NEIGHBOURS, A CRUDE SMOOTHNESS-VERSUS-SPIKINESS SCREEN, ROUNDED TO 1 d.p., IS -3.9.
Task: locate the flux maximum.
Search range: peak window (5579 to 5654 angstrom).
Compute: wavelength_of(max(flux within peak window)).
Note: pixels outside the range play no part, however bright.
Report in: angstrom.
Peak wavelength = 5624.22 angstrom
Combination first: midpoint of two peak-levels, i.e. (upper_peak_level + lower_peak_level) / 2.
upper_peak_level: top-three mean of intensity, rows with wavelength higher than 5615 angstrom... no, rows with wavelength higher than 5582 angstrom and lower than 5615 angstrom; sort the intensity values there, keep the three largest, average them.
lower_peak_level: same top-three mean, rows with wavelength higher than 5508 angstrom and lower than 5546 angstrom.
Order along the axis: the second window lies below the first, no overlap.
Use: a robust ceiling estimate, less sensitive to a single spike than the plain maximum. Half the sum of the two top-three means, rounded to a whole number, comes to 244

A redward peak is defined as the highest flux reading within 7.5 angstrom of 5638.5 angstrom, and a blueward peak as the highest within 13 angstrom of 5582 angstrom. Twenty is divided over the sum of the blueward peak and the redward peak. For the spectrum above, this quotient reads 0.0394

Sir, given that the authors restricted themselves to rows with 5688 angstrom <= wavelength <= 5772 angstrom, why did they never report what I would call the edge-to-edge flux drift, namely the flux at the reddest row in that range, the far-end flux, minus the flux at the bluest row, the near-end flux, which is 51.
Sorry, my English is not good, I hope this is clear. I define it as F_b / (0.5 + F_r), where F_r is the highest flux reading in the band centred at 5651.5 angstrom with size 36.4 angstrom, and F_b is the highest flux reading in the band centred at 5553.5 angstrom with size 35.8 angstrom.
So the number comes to 0.89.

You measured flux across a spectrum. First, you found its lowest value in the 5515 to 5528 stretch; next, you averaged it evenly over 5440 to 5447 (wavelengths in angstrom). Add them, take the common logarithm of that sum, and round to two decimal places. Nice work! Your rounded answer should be 2.65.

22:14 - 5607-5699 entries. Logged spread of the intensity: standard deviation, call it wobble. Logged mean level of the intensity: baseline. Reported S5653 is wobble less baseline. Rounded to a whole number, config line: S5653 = -223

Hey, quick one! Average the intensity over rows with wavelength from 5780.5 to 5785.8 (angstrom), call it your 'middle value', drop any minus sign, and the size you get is 233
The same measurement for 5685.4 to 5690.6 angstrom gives 212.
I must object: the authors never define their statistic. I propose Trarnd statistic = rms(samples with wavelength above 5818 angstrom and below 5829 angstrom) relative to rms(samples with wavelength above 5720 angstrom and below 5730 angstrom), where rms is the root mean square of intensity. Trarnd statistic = 1.04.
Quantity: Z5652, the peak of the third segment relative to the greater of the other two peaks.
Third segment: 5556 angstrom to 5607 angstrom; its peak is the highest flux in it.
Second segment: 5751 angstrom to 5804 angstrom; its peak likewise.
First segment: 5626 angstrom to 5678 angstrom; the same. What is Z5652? 0.93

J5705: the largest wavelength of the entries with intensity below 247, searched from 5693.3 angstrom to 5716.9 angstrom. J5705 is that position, 5715.60 angstrom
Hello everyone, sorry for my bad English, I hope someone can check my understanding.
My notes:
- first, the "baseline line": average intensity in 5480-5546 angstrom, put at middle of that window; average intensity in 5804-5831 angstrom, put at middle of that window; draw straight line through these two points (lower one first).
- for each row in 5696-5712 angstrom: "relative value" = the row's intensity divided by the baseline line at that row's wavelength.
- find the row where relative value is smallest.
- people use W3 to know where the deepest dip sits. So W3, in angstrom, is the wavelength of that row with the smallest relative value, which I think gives 5699.83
